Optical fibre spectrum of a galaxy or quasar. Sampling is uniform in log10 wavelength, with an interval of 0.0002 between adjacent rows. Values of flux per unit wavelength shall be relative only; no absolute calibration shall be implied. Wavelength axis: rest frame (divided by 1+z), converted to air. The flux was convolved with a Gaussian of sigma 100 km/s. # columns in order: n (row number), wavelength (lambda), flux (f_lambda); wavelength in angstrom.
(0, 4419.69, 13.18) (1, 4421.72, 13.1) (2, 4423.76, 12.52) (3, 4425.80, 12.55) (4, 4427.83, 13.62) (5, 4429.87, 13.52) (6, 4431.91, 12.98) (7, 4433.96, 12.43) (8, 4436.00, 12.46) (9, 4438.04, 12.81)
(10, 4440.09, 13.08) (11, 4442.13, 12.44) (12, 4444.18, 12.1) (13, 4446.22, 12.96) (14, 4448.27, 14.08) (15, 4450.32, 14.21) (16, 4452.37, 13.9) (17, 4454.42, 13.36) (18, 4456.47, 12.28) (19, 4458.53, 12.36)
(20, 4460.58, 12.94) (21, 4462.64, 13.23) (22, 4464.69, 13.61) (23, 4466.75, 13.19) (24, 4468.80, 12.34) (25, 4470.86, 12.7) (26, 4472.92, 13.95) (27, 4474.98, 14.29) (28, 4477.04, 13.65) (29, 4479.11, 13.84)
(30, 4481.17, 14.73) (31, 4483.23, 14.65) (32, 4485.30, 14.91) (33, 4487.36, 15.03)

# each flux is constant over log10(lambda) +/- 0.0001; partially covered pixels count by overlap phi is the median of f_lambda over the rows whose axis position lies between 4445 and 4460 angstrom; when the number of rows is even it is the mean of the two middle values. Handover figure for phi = 13.4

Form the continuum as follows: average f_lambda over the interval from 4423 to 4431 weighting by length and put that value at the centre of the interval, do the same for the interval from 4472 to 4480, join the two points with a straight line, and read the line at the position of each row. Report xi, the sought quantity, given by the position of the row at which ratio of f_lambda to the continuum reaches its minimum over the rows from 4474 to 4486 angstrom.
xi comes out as 4477.04 angstrom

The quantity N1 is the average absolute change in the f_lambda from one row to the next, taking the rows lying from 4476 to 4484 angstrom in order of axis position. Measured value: 0.39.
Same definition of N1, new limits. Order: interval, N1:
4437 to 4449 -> 0.65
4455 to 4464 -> 0.32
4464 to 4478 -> 0.64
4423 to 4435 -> 0.46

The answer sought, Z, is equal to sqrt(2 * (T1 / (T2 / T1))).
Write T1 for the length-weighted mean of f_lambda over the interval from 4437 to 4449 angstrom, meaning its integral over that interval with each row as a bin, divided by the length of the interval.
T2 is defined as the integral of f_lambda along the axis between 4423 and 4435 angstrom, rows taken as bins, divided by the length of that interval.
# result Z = 5.07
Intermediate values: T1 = 12.9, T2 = 12.9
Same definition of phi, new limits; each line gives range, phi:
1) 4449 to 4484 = 13.6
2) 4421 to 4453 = 13.0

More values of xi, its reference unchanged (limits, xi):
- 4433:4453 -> 4444.18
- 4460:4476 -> 4468.80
